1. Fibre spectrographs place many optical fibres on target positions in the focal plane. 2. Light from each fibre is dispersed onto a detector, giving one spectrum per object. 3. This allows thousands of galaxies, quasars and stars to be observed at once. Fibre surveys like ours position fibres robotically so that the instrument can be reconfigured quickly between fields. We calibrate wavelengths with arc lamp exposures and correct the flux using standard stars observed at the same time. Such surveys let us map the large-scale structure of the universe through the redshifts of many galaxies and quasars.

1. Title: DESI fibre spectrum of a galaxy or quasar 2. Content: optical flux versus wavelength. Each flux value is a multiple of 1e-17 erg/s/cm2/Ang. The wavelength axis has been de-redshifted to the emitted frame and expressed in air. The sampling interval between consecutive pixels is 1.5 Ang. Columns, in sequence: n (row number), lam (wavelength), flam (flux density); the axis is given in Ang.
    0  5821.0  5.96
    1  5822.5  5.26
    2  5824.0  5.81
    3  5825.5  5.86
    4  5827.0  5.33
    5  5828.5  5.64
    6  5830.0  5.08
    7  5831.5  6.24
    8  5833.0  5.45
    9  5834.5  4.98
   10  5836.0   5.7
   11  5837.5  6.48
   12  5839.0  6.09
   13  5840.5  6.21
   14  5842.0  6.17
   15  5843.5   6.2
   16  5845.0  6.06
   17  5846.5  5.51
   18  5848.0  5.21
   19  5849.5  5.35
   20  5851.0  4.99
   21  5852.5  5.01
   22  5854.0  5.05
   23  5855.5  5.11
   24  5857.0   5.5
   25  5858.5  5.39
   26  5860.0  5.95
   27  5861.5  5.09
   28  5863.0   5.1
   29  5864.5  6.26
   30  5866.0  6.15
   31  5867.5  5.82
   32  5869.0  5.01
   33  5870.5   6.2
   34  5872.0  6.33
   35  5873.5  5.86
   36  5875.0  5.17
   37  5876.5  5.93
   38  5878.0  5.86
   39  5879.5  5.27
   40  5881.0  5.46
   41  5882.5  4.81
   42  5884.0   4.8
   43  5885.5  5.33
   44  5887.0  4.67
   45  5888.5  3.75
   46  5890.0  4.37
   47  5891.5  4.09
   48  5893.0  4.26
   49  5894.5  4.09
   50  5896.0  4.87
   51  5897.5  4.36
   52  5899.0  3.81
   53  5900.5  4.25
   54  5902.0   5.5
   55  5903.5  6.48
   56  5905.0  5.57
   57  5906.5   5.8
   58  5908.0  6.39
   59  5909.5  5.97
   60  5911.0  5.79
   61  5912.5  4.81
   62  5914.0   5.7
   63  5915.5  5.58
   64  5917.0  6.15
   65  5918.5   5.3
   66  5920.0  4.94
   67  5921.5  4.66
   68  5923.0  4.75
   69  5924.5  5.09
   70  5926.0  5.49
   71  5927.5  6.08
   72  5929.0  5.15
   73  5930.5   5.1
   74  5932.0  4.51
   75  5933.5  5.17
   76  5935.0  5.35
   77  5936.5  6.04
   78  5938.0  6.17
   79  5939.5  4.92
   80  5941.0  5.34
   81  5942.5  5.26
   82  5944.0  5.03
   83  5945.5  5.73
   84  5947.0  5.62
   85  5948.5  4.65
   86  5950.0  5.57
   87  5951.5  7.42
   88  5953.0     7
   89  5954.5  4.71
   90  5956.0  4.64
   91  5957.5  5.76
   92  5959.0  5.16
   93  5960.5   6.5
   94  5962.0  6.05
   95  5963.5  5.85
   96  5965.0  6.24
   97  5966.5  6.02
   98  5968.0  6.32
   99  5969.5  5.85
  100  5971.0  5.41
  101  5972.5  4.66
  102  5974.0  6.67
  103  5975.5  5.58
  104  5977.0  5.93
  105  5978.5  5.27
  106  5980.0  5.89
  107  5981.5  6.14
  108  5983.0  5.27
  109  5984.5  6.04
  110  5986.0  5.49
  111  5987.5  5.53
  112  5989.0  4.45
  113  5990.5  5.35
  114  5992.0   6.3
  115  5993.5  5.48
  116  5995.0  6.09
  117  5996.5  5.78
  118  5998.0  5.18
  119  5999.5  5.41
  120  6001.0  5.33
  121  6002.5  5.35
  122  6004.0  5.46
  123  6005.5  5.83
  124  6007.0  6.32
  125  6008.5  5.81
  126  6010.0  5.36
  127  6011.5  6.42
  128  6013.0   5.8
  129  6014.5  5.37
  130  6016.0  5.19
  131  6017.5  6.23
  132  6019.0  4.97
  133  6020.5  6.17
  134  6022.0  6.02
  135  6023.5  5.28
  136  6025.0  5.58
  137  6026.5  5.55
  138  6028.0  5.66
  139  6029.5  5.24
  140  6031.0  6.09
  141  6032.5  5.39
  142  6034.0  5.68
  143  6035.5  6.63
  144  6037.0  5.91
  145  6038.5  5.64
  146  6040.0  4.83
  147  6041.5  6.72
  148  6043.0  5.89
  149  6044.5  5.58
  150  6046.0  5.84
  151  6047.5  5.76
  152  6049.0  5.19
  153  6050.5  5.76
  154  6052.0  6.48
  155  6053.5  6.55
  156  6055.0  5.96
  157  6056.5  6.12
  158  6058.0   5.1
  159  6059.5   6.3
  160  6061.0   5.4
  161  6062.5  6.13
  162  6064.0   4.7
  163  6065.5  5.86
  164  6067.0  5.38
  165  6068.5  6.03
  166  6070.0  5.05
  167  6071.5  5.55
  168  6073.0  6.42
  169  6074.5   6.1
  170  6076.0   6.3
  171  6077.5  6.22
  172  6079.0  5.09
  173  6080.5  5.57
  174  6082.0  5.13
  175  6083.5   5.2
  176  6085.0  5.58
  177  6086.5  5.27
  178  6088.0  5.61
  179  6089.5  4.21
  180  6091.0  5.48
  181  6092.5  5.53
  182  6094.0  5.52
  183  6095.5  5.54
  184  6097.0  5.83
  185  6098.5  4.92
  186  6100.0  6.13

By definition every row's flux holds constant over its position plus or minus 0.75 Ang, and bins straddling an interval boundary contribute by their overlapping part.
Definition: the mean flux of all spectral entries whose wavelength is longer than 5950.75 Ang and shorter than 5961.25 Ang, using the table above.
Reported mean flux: 5.9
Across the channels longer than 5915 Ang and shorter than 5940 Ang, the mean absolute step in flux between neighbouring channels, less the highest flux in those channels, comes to -5.67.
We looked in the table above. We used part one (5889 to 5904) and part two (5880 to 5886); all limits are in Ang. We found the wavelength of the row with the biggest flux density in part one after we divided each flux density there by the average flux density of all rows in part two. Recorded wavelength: 5903.5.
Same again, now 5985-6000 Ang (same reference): 5992.0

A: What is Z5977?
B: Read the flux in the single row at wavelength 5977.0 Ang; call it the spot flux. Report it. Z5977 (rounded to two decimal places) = 5.93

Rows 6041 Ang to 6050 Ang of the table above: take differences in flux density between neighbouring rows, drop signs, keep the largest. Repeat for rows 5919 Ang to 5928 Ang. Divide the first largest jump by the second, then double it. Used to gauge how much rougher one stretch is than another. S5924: 2.8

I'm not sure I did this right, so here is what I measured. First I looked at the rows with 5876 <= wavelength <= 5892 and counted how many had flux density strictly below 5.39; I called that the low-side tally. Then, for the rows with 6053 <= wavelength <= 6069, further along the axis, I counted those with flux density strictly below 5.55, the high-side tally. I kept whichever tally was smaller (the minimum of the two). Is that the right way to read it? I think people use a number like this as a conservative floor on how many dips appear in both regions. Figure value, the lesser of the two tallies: 4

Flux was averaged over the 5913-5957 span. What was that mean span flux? 5.42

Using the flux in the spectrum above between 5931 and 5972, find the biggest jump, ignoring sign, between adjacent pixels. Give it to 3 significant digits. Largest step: 2.29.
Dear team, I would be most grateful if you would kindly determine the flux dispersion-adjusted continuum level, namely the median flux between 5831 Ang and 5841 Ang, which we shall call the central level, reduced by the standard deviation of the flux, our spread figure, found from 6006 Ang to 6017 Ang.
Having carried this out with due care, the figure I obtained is 5.6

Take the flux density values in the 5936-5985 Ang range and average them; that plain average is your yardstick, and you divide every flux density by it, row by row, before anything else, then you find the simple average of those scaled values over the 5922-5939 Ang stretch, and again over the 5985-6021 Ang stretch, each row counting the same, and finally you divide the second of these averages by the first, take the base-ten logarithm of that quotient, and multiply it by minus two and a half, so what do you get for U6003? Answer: -0.05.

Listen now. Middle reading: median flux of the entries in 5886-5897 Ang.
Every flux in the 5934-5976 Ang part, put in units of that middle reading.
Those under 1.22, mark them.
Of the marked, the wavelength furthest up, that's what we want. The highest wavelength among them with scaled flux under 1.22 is 5972.5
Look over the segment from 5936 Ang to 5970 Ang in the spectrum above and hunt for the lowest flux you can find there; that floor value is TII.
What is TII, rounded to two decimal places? 4.64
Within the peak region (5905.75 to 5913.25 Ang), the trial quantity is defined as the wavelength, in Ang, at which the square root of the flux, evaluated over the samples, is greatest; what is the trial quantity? 5908.0 Ang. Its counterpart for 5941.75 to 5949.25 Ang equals 5945.5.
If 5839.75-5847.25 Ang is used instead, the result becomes 5840.5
